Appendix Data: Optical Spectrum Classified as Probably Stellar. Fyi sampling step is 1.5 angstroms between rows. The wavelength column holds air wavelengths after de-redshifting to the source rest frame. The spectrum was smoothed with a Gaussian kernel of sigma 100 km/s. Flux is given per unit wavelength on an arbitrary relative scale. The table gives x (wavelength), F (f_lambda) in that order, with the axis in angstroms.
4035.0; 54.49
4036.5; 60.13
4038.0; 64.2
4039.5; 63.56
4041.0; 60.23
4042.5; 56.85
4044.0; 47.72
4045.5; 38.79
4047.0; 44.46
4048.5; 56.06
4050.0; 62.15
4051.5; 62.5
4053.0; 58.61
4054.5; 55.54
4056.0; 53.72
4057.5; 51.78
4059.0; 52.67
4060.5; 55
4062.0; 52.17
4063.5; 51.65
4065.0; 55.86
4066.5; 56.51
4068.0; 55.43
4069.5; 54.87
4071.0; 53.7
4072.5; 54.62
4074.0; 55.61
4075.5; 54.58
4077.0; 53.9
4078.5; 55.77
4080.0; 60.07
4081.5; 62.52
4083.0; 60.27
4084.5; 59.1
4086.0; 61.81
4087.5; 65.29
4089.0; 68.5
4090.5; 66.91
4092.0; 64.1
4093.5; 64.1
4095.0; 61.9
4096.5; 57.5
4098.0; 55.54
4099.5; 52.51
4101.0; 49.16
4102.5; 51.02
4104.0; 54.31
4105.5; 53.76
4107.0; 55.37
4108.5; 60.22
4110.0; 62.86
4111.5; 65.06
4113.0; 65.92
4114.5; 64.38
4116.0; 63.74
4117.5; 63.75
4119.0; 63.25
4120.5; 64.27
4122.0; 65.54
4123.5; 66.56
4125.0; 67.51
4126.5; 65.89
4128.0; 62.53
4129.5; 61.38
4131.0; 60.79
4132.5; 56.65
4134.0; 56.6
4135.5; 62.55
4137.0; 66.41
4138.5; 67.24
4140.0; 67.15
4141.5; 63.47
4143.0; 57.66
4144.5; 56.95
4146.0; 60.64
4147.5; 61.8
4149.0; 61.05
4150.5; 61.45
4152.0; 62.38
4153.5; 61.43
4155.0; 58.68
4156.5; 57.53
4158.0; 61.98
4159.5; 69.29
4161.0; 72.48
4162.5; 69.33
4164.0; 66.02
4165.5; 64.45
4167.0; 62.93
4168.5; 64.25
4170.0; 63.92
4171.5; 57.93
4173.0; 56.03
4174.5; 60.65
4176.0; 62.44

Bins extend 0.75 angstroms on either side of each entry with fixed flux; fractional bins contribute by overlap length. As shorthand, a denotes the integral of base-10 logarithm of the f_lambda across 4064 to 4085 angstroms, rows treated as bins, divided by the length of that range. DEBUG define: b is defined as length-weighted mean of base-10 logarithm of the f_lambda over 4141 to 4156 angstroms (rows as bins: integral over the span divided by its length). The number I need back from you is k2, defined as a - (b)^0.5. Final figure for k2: 0.42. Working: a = 1.75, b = 1.78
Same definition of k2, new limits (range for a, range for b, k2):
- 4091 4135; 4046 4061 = 0.46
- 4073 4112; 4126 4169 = 0.43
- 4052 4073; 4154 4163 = 0.39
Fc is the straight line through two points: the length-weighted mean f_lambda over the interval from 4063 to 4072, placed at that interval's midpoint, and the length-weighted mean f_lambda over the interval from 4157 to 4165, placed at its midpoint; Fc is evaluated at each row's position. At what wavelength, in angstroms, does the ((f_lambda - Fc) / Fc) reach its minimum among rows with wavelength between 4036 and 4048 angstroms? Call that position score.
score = 4045.5 angstroms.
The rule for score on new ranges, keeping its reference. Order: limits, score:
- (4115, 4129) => 4128.0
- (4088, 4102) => 4101.0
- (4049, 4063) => 4062.0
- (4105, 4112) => 4105.5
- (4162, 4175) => 4173.0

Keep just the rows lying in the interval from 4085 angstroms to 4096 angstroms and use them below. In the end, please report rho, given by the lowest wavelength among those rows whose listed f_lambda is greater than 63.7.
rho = 4087.5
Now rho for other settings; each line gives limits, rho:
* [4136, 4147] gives 4137.0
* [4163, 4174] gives 4164.0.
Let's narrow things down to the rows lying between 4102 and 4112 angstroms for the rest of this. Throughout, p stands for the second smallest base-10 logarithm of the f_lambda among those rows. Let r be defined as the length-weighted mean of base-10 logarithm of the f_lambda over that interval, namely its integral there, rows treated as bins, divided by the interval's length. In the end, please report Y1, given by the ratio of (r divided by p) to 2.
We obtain 0.508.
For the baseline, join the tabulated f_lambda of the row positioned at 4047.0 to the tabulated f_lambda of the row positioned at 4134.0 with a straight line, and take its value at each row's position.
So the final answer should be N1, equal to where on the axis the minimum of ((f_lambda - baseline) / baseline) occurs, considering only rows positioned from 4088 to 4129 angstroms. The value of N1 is 4101.0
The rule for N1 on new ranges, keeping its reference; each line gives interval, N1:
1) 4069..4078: 4077.0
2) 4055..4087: 4063.5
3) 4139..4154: 4144.5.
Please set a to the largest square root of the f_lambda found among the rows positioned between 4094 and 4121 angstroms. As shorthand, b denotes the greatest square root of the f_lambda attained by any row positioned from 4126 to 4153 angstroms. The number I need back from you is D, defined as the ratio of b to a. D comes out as 1.010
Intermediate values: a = 8.12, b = 8.20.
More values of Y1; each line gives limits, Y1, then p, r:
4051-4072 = 0.507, 1.71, 1.74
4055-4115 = 0.515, 1.71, 1.76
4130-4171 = 0.512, 1.75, 1.80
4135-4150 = 0.510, 1.76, 1.80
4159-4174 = 0.513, 1.76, 1.81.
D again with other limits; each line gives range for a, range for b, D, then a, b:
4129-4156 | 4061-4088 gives 0.985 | 8.20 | 8.08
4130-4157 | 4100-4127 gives 1.002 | 8.20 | 8.22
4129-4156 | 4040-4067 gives 0.964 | 8.20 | 7.91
